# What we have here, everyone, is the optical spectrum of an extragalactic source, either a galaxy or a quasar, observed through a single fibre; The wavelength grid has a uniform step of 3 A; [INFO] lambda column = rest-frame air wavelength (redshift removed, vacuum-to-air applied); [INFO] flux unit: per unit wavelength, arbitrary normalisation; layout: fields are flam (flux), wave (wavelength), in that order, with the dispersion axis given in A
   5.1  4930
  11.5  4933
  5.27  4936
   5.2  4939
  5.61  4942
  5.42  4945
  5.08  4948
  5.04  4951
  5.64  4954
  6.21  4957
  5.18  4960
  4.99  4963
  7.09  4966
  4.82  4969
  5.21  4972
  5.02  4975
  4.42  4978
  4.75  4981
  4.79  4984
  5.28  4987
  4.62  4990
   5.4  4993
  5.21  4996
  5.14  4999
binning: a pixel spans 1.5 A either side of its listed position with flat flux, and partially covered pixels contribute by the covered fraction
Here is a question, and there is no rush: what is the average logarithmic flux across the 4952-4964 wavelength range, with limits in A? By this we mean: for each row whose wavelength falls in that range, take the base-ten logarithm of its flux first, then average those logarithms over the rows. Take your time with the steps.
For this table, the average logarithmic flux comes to 0.74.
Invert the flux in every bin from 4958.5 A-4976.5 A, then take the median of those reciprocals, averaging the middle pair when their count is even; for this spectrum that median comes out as 0.196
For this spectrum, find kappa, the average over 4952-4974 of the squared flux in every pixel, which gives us 32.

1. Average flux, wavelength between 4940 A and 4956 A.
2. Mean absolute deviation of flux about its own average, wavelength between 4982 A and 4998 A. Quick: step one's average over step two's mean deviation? 18.9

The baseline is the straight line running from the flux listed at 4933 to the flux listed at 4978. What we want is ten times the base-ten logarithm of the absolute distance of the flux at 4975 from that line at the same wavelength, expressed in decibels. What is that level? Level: -9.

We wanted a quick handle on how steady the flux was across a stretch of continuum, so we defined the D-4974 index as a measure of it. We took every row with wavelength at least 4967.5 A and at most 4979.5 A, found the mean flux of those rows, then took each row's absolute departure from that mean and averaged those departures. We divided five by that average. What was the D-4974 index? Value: 20.2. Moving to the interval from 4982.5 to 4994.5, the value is 15.7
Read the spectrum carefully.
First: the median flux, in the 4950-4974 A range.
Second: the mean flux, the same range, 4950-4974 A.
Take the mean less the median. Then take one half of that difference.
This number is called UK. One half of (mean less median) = 0.164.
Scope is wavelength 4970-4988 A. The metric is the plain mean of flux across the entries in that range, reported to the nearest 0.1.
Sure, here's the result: 4.9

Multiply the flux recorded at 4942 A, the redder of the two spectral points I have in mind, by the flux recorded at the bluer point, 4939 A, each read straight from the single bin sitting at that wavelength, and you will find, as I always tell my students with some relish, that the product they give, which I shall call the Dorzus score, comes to 29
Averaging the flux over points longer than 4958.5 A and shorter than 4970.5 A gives 5.52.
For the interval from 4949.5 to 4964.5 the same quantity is 5.41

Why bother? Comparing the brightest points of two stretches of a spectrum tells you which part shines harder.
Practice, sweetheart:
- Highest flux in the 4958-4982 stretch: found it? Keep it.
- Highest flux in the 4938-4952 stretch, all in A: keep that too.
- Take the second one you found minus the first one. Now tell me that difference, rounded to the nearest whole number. -1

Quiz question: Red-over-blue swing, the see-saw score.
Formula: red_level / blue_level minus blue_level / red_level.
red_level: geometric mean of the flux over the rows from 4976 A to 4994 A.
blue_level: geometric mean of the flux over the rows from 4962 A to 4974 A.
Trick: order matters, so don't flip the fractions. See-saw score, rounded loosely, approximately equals -0.2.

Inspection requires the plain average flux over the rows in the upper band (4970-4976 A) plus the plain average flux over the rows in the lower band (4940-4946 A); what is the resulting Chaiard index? 10.6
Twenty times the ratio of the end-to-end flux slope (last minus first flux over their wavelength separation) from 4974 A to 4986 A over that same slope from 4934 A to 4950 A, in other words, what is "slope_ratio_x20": 32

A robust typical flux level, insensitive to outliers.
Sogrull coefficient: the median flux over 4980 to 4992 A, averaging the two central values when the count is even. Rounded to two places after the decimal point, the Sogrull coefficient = 4.77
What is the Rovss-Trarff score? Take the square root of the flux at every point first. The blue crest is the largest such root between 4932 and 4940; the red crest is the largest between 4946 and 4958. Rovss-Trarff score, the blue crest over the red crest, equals 1.4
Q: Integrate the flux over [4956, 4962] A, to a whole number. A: 34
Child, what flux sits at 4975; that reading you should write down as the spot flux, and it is 5.02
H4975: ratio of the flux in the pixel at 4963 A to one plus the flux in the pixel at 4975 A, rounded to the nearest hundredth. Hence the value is 0.83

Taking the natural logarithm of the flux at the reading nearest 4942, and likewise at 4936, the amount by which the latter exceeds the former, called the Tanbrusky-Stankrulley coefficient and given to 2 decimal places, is -0.06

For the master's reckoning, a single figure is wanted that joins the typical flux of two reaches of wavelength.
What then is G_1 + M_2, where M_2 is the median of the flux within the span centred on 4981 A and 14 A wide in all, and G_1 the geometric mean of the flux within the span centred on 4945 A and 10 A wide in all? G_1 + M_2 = 10.2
